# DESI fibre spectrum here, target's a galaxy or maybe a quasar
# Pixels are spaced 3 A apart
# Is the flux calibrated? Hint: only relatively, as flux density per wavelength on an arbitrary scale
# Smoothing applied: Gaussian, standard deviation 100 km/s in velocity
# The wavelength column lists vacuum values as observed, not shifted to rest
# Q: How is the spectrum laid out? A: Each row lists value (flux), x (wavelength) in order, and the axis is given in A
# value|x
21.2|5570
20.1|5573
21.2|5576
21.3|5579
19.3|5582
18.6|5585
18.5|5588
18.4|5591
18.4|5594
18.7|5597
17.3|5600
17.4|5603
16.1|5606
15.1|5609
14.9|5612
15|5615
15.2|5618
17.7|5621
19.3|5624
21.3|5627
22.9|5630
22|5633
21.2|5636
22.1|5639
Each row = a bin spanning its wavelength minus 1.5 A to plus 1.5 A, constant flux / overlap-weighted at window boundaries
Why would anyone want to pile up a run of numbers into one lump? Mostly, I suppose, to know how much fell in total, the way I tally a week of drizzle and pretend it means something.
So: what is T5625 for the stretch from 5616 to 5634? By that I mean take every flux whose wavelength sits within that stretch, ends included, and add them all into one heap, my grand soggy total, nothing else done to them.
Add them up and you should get 118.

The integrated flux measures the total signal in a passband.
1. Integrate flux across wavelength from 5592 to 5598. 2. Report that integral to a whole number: 111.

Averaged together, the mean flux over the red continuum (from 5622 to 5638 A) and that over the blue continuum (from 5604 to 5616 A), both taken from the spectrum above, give 18.3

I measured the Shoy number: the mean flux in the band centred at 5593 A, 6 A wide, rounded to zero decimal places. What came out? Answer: 18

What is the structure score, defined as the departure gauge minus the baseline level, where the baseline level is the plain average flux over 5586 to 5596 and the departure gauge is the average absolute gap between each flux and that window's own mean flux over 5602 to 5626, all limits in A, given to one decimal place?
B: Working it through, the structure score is -17.1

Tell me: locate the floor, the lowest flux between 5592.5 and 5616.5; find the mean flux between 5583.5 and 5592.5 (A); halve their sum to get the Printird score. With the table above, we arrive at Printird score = 16.7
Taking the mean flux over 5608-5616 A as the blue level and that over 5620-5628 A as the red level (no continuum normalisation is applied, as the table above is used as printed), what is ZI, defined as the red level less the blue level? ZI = 4.4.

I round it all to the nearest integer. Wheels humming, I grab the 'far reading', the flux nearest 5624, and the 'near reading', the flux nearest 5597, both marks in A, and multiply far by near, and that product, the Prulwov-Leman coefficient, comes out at 361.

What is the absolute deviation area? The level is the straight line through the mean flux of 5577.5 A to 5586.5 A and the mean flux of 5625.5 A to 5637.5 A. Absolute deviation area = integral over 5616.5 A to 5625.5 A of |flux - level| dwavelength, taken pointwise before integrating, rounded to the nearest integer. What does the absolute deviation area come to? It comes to 36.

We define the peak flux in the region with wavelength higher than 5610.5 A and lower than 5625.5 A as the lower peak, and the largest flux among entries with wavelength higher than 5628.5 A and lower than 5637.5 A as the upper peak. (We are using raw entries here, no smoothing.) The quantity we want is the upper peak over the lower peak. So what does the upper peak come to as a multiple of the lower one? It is 1.19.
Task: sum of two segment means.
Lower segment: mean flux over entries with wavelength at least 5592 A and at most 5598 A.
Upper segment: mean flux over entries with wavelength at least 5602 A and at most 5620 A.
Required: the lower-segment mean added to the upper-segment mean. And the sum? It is 34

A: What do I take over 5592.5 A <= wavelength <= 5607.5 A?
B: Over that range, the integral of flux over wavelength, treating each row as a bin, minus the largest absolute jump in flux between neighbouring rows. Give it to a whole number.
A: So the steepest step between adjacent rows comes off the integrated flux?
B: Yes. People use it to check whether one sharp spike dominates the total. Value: 262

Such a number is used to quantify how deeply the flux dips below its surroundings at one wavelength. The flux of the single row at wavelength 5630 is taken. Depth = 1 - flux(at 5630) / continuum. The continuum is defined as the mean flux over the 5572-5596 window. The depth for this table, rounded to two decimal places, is -0.18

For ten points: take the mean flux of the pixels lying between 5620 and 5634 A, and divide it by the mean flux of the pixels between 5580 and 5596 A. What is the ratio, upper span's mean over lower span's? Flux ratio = 1.11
